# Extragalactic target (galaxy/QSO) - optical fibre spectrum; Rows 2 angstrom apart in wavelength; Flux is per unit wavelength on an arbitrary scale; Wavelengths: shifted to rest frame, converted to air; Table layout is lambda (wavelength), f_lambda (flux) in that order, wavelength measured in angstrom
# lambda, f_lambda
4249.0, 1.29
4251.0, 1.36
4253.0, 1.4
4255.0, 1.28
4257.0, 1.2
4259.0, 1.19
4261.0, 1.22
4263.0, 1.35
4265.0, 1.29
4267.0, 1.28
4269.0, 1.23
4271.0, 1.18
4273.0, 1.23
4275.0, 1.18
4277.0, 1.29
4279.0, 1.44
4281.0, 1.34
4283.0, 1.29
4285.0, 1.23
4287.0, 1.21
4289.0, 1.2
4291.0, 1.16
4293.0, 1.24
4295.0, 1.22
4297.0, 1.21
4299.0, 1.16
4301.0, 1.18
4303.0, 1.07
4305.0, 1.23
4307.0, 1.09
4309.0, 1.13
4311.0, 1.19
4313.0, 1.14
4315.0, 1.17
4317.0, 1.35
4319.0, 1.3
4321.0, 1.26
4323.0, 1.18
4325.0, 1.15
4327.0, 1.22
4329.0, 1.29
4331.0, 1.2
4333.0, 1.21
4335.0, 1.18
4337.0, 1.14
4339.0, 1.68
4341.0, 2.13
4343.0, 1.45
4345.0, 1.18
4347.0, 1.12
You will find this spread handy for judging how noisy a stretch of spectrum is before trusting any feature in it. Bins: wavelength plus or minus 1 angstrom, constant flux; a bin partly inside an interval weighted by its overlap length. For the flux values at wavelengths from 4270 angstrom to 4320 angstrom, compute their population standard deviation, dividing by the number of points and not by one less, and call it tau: 0.0816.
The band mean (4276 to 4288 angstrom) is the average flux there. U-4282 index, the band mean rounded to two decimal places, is 1.30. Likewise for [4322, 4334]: 1.21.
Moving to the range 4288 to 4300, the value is 1.20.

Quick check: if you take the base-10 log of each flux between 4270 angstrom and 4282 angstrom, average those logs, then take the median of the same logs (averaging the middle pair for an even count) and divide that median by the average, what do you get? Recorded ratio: 0.96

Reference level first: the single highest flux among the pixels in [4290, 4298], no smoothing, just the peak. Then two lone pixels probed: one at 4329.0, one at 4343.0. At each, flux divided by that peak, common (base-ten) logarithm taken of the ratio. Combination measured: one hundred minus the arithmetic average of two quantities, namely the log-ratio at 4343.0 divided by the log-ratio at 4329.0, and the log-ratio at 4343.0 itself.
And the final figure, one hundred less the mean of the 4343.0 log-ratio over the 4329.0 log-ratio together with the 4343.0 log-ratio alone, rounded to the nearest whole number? 98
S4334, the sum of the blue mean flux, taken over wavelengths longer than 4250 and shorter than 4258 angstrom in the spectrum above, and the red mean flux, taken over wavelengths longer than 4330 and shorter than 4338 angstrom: 2.49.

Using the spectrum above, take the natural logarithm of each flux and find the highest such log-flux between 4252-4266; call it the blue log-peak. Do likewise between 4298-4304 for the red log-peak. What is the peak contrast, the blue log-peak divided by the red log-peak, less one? 1.0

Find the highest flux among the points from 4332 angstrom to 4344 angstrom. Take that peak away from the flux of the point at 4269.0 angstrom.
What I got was -0.90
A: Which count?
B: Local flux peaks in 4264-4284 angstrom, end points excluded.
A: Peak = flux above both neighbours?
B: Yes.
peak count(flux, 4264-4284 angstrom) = 2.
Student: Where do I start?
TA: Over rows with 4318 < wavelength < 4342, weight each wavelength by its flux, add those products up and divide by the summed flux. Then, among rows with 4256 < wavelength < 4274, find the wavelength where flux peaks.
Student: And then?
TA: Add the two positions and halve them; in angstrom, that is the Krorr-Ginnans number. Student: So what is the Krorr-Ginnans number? 4296.9 angstrom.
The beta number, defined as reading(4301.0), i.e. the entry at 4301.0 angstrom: 1.18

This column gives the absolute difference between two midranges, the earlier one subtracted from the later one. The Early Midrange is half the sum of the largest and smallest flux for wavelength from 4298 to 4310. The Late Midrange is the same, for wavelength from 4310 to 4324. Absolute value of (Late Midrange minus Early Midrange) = 0.095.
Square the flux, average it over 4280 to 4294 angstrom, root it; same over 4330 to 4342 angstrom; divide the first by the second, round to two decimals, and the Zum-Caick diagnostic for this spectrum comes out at 0.84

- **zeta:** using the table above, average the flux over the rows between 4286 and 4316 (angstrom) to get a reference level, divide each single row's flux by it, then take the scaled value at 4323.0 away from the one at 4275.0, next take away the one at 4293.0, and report -1.06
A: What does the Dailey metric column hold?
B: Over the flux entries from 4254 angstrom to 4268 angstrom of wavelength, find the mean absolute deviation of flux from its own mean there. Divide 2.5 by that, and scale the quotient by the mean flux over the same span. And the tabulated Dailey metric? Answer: 66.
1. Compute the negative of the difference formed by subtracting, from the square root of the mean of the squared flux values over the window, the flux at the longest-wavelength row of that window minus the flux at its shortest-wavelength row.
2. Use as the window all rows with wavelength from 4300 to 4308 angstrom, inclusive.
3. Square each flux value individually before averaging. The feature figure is -1.234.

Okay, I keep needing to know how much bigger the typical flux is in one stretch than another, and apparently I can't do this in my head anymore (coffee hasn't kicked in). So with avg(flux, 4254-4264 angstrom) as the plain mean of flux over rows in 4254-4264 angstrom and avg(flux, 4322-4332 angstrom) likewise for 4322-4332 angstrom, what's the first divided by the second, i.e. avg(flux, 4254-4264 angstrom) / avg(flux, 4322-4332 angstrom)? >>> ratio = 1.03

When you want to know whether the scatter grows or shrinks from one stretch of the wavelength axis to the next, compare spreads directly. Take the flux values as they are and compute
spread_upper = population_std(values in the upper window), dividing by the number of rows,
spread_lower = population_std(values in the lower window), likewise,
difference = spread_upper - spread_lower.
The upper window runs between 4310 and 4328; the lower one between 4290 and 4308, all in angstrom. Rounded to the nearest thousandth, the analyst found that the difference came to 0.011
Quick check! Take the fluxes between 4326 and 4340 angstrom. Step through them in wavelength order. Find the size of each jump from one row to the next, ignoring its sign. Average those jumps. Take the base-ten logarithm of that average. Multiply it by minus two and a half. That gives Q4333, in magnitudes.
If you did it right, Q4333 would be 2.2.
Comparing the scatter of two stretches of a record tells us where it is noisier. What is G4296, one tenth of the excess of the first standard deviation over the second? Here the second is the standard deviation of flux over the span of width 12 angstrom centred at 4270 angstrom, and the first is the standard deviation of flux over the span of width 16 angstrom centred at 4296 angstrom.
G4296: 0.0006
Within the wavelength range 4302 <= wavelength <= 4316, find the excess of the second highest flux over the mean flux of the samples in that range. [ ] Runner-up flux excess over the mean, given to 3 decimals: 0.044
